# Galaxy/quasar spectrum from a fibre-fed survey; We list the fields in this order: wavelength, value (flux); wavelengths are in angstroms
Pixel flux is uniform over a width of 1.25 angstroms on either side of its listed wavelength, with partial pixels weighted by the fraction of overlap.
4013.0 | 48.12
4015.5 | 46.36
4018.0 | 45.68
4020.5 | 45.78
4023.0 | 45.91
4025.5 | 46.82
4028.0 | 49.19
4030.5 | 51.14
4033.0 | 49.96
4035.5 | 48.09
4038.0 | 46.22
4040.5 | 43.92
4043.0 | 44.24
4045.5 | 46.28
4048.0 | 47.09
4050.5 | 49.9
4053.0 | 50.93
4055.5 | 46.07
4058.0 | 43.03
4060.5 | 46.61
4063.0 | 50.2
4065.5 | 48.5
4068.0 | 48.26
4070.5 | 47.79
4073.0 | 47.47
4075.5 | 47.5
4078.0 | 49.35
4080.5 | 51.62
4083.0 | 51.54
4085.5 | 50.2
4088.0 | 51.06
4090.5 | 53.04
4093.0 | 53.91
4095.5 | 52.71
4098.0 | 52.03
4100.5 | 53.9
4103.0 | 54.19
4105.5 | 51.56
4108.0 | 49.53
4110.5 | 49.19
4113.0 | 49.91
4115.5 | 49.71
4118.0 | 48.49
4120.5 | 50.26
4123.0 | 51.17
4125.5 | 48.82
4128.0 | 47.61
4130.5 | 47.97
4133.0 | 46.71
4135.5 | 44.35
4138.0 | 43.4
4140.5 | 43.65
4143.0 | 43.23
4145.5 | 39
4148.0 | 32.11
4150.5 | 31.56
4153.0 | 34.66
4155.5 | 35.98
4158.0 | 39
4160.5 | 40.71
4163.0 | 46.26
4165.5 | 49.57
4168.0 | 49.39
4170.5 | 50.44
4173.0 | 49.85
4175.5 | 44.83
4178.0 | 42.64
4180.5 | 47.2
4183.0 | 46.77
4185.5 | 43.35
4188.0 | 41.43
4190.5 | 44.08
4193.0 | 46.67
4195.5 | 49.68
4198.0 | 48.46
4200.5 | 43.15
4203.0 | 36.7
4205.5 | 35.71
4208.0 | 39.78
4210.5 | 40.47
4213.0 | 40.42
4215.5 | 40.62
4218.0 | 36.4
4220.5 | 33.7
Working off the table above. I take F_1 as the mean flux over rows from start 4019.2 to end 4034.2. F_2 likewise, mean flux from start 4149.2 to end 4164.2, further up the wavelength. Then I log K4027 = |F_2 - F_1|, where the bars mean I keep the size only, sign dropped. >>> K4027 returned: 10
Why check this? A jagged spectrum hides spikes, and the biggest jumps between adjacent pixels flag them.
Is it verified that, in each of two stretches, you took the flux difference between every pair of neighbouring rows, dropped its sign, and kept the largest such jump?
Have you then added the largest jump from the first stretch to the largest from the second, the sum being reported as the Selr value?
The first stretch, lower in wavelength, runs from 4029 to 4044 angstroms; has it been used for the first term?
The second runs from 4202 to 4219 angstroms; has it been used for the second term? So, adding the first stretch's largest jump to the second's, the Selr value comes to 6.5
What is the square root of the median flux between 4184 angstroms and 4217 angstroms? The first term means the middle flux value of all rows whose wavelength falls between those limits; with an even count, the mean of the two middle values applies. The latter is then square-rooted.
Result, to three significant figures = 6.44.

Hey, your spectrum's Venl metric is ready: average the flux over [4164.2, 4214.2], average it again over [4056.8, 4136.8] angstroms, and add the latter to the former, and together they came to 94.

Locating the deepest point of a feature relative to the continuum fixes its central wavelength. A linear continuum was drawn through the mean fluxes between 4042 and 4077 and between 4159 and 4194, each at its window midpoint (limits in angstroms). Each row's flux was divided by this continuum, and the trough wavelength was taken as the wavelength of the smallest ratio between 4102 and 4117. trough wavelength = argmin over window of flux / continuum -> 4110.5 angstroms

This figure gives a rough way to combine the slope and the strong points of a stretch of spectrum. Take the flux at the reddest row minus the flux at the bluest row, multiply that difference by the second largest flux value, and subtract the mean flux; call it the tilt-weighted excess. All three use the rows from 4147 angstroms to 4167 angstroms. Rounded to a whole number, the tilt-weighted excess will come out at 769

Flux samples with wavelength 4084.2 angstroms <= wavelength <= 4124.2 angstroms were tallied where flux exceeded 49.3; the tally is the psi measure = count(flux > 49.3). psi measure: 14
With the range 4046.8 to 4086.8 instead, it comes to 7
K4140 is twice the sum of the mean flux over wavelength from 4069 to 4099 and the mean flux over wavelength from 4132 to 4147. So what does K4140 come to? 188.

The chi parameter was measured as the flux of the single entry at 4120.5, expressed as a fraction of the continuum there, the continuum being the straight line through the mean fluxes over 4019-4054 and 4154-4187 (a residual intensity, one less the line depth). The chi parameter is 1.09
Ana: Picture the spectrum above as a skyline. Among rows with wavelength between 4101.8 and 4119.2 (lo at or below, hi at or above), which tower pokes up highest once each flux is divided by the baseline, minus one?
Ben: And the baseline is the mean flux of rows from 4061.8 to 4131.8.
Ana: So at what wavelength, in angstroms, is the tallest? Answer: 4103.0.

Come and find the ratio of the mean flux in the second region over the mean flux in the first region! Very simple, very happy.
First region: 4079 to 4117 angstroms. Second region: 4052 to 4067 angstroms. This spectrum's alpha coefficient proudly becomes 0.92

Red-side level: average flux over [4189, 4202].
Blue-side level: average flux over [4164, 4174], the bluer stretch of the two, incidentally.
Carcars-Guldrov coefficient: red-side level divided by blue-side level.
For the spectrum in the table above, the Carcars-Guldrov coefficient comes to 0.93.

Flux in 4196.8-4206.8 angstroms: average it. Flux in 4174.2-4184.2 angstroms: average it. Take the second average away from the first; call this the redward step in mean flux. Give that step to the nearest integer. -4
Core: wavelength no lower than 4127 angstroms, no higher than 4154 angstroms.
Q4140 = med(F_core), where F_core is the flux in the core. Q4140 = 43.4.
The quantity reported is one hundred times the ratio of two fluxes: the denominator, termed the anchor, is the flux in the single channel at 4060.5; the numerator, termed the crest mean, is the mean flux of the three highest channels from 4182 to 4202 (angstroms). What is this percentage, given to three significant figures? 104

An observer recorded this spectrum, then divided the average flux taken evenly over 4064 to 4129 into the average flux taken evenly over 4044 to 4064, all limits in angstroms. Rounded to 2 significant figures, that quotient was 0.94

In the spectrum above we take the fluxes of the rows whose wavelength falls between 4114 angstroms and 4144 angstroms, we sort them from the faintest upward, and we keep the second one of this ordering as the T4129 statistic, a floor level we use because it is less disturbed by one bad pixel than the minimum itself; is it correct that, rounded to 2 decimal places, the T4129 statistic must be 43.40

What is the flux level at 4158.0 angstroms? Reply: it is 39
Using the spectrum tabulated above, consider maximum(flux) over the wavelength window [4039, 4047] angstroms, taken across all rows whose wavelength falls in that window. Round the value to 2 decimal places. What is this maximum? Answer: 46.28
